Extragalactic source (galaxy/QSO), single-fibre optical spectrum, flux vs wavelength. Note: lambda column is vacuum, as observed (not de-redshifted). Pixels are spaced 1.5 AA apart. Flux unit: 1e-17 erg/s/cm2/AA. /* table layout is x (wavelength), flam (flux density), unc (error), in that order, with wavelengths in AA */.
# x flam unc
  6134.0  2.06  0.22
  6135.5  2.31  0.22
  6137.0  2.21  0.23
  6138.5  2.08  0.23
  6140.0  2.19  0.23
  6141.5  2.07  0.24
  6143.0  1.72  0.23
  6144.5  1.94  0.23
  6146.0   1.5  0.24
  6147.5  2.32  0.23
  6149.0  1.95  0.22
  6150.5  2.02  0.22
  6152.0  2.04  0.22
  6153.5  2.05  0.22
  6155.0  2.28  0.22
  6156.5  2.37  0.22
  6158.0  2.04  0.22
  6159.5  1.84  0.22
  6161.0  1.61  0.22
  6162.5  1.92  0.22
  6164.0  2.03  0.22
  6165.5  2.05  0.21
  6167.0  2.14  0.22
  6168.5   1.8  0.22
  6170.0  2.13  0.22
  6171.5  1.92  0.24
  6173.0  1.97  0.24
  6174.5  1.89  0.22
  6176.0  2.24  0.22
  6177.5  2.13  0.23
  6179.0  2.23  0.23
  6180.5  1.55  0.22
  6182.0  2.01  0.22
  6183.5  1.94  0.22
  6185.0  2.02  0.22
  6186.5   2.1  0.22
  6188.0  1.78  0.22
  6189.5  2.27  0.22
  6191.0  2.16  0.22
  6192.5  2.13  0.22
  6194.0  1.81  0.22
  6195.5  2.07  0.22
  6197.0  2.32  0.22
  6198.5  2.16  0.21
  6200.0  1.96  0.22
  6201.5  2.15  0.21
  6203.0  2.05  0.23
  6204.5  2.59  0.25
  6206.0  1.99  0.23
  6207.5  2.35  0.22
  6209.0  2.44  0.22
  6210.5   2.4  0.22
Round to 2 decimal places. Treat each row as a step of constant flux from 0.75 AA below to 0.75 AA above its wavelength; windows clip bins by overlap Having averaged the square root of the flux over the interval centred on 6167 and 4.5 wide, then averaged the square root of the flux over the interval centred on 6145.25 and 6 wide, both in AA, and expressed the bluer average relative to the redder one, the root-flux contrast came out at 0.97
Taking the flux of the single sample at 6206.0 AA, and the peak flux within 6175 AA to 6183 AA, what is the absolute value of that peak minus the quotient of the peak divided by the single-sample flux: 1.11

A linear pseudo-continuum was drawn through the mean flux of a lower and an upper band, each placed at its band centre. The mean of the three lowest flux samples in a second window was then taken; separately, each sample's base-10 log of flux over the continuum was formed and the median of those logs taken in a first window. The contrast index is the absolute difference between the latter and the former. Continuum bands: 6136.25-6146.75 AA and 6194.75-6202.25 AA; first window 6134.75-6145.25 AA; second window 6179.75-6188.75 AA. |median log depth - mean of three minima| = 1.73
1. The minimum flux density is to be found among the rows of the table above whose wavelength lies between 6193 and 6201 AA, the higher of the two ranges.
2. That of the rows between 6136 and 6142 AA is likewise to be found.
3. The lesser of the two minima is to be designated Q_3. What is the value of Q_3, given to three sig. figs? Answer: 1.81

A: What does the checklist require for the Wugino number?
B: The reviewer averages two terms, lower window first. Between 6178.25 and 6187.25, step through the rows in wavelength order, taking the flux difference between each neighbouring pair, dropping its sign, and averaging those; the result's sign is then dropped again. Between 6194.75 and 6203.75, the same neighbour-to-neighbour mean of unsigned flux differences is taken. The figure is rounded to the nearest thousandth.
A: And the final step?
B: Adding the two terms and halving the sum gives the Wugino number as 0.227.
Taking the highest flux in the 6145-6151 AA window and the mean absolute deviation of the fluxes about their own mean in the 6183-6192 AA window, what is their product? 0.305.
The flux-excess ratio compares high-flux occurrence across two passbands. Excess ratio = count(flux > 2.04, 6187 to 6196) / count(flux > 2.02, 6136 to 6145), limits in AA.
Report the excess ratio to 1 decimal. 1.0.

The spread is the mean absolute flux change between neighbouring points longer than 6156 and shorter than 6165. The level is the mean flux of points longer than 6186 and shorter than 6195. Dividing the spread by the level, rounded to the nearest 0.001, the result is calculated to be 0.116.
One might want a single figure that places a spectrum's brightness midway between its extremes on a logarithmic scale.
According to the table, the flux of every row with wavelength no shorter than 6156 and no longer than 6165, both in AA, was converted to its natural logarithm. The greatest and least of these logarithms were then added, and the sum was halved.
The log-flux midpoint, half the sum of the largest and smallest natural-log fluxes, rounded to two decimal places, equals 0.67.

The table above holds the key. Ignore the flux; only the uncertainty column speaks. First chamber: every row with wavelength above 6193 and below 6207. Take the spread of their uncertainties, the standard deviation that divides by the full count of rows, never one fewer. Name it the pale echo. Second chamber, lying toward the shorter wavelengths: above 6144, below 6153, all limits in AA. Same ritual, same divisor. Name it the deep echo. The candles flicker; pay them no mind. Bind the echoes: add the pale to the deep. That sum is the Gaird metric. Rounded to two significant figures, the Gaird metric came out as 0.019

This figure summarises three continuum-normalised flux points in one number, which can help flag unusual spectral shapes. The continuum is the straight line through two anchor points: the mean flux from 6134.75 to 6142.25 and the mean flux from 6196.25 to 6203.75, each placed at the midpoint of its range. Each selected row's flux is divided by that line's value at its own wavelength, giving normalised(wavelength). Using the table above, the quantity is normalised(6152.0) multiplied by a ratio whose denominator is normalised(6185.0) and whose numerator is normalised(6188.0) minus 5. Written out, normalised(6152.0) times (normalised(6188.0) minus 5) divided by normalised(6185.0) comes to -4.16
